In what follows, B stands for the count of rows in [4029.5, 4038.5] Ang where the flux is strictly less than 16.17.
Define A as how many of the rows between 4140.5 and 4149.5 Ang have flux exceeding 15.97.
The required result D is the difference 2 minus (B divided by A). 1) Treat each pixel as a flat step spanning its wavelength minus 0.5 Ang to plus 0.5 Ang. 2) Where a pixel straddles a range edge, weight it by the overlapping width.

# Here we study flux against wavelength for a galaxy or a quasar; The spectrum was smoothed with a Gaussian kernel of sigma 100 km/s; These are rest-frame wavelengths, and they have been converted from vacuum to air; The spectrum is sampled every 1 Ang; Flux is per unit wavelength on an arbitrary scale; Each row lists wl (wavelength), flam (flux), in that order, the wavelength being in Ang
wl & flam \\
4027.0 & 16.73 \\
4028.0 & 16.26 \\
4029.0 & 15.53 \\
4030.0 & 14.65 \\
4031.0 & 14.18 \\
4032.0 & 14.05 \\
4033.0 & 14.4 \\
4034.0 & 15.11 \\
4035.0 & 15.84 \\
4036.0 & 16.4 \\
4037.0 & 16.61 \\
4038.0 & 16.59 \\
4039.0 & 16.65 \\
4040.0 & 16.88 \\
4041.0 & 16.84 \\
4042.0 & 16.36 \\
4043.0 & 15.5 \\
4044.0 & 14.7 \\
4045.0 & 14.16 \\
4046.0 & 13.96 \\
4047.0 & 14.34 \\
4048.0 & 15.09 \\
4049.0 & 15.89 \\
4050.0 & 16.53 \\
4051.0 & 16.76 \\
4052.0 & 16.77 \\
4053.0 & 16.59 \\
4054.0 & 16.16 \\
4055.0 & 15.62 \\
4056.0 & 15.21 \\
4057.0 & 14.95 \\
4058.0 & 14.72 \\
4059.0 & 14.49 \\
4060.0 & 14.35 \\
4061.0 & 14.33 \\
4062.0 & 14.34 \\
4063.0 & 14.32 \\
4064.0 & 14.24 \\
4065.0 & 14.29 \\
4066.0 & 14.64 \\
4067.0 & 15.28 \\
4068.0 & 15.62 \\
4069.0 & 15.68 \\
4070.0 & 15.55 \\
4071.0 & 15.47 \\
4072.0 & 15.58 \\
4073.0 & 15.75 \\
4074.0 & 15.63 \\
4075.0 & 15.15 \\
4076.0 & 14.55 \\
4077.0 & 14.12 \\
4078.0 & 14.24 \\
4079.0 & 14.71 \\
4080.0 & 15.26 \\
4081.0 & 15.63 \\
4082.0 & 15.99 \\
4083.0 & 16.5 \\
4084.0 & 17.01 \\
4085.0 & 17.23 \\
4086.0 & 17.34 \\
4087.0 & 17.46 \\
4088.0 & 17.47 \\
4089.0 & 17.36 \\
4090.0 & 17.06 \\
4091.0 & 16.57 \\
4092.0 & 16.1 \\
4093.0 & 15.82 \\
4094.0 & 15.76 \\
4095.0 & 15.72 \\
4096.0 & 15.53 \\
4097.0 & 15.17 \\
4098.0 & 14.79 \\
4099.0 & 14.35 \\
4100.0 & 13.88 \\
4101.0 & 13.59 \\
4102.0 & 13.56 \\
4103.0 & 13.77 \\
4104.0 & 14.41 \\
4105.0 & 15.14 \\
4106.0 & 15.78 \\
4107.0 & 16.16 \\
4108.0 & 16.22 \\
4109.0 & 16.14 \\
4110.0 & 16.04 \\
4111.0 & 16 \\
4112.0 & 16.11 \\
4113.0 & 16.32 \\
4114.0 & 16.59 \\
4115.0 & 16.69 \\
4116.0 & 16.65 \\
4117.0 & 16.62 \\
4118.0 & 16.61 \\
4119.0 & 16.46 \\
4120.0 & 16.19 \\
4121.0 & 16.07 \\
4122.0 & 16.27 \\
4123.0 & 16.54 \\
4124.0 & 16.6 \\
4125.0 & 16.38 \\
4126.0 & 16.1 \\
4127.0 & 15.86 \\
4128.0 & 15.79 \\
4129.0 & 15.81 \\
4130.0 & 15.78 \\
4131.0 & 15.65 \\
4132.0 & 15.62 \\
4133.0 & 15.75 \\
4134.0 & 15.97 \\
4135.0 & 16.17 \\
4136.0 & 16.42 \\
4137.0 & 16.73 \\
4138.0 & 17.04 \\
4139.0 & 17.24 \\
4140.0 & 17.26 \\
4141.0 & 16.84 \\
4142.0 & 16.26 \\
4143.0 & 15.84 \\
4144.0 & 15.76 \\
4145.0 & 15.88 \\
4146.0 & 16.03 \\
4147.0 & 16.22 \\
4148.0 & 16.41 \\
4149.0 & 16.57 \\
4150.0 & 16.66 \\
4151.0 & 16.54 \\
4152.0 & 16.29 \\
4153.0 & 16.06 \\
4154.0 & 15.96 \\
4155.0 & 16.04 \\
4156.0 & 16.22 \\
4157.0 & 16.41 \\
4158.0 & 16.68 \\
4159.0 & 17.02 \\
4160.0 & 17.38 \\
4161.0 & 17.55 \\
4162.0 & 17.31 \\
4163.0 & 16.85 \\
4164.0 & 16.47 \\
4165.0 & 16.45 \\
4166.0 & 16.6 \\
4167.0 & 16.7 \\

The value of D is 1.0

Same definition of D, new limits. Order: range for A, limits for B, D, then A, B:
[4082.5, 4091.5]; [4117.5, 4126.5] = 1.8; 9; 2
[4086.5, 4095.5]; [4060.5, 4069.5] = 0.5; 6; 9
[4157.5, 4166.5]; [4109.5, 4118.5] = 1.7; 9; 3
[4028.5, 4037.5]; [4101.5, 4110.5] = -2.0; 2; 8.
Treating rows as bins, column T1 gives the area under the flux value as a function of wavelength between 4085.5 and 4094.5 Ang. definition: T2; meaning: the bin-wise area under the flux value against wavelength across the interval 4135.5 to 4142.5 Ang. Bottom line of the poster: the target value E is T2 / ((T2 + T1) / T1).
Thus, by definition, 66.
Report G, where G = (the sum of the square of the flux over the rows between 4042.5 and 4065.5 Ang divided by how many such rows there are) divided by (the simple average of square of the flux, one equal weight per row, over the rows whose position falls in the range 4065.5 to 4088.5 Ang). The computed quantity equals 0.92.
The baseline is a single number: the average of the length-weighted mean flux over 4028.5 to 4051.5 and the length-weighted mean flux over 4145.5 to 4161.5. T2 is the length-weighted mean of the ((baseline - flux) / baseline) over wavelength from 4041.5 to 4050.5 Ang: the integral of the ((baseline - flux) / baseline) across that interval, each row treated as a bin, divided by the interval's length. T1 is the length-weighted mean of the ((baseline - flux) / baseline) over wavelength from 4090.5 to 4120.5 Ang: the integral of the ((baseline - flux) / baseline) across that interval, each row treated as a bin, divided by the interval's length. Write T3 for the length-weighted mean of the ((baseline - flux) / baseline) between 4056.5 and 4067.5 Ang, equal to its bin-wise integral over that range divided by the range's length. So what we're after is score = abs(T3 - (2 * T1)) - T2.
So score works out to -0.01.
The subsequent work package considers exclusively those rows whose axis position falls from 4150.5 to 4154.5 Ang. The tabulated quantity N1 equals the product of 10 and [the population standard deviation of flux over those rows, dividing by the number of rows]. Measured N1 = 2.2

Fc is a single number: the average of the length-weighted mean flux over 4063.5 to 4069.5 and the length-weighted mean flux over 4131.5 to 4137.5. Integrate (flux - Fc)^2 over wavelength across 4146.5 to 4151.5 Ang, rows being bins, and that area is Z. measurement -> 5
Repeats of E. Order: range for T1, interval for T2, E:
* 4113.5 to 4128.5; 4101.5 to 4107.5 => 65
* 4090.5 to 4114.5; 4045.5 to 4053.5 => 94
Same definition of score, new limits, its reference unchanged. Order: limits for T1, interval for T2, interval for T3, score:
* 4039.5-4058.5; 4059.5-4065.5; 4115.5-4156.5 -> -0.04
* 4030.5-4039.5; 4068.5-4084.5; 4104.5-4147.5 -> 0.04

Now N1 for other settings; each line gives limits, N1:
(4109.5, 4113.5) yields 1.2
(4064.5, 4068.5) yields 5.2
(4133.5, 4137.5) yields 2.8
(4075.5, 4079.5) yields 2.4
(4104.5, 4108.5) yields 4.3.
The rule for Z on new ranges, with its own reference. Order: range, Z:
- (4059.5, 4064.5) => 7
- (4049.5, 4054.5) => 6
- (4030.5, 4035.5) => 6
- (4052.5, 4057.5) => 2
